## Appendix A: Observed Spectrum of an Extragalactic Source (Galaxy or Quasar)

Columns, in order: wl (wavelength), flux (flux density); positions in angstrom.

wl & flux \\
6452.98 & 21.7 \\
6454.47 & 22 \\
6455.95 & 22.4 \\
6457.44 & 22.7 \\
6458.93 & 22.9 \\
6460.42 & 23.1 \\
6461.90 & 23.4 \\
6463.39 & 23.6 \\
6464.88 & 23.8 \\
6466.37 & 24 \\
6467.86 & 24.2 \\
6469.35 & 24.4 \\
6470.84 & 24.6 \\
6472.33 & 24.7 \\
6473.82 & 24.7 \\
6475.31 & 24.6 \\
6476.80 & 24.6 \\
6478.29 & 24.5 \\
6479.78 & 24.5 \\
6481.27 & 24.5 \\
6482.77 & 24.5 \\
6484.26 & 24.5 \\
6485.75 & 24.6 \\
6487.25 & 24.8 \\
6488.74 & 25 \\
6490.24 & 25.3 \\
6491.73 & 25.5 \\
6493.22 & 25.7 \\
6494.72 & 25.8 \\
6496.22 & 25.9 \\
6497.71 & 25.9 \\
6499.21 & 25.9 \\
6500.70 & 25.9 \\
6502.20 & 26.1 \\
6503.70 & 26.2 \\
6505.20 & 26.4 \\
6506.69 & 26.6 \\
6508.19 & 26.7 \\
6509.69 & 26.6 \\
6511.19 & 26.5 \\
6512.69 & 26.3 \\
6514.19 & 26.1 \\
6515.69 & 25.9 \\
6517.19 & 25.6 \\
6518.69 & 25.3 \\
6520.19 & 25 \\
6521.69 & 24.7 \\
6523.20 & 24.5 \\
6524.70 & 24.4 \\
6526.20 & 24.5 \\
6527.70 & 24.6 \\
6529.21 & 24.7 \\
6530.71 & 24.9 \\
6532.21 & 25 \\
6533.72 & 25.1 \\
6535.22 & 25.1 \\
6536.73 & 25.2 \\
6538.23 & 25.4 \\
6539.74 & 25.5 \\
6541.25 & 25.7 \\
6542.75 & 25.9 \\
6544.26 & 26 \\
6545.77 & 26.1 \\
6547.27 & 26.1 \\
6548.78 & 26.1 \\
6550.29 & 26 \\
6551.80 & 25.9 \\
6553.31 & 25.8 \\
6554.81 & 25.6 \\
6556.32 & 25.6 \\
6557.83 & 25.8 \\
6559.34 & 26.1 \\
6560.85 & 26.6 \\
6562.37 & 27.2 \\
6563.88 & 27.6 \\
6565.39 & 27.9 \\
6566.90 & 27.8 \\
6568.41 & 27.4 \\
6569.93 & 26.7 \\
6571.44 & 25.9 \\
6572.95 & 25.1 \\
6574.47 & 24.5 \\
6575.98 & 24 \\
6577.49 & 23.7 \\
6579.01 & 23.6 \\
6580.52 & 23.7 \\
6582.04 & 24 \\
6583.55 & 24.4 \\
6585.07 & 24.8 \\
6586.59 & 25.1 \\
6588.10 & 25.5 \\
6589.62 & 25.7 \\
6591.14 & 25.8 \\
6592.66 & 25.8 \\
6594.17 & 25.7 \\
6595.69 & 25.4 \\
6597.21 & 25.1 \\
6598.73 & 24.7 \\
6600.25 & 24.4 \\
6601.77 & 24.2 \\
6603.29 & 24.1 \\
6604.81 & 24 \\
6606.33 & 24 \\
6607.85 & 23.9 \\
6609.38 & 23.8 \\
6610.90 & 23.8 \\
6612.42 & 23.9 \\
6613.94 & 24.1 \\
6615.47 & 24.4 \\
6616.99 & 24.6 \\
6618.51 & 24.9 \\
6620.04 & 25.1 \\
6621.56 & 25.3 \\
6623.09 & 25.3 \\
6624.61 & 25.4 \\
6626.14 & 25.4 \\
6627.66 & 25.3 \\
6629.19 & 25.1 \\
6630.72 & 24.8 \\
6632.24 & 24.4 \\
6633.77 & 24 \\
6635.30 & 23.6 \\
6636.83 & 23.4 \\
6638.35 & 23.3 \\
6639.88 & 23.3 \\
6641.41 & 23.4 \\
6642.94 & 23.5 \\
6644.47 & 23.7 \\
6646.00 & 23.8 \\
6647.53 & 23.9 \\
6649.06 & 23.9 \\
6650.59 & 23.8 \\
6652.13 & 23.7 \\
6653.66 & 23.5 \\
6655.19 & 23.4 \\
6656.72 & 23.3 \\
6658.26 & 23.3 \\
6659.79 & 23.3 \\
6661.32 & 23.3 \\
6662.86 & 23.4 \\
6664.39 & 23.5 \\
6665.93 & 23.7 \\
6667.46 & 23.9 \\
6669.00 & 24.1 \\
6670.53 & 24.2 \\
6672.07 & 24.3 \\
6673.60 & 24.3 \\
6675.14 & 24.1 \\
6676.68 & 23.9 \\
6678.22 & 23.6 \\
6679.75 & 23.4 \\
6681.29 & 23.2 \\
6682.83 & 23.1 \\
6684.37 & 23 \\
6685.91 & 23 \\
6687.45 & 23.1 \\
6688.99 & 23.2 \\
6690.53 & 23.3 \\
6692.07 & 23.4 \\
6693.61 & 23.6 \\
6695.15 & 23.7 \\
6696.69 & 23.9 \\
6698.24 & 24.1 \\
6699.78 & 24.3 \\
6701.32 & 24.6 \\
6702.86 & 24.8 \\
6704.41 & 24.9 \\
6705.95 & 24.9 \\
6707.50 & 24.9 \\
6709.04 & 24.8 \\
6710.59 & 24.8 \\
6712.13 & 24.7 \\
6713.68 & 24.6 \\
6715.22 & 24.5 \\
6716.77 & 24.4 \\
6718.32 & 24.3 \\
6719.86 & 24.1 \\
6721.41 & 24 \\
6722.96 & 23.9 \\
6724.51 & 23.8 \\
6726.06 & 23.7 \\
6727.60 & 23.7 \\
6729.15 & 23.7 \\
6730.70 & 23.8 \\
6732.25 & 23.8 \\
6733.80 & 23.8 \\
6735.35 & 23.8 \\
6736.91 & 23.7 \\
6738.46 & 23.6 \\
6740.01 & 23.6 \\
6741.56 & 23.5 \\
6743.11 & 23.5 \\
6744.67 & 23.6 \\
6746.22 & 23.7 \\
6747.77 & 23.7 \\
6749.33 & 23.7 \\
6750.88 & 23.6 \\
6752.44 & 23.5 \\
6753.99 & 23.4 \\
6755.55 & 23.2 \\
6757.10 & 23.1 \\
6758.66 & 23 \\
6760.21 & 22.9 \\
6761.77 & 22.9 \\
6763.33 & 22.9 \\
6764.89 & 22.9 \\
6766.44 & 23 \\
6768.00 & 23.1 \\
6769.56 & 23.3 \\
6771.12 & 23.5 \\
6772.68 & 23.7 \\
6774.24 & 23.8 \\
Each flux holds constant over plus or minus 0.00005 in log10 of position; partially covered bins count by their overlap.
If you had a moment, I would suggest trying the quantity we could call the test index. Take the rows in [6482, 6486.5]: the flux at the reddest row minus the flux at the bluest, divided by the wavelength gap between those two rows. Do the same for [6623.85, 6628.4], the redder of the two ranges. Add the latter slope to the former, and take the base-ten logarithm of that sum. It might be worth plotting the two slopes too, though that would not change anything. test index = -3.1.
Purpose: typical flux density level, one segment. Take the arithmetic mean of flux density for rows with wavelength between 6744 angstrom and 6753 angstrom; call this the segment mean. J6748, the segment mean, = 23.6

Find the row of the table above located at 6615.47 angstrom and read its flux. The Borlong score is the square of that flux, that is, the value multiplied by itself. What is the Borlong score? 595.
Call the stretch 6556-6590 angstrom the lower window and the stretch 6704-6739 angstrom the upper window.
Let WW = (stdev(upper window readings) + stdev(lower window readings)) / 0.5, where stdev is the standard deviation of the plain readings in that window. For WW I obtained 3.7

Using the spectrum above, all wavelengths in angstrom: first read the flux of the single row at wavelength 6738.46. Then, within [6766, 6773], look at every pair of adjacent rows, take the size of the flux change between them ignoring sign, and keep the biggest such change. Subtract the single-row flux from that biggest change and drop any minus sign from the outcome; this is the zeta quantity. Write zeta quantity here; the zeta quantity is 23.4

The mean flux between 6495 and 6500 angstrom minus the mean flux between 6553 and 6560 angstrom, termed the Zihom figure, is 0.1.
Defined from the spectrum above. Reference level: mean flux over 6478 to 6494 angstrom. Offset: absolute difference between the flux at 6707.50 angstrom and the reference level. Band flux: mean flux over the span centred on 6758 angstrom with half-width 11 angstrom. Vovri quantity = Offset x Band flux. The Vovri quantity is 1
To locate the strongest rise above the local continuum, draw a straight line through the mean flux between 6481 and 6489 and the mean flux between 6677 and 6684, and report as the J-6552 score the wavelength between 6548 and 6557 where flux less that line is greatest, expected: 6548.78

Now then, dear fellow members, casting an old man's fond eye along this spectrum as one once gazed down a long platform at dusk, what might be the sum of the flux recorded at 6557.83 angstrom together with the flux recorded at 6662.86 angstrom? 49.2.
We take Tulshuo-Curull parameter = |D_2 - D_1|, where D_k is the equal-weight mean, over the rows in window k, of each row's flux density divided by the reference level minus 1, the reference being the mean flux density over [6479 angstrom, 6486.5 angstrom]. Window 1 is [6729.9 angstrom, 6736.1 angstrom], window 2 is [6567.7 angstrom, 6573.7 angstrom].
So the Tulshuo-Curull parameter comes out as 0.101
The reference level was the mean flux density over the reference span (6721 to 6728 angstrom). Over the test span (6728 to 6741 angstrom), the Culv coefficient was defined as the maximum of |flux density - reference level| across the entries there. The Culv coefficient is 0.2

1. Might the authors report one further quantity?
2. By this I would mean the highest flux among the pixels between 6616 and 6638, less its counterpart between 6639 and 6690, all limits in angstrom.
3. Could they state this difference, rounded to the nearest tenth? 1.1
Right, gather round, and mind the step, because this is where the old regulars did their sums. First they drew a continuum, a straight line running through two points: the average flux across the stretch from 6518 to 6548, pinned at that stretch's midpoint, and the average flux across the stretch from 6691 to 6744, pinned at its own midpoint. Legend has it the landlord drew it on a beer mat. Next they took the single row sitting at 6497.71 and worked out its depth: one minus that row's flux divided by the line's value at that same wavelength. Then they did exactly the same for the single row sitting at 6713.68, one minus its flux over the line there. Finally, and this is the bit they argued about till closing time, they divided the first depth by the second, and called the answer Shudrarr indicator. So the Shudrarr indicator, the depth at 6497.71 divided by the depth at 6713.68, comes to 1.0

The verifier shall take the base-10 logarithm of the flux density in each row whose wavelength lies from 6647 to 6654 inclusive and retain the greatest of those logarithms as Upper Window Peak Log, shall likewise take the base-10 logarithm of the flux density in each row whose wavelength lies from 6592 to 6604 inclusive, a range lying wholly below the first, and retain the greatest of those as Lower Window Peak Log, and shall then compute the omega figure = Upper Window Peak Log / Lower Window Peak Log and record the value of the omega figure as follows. 0.976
